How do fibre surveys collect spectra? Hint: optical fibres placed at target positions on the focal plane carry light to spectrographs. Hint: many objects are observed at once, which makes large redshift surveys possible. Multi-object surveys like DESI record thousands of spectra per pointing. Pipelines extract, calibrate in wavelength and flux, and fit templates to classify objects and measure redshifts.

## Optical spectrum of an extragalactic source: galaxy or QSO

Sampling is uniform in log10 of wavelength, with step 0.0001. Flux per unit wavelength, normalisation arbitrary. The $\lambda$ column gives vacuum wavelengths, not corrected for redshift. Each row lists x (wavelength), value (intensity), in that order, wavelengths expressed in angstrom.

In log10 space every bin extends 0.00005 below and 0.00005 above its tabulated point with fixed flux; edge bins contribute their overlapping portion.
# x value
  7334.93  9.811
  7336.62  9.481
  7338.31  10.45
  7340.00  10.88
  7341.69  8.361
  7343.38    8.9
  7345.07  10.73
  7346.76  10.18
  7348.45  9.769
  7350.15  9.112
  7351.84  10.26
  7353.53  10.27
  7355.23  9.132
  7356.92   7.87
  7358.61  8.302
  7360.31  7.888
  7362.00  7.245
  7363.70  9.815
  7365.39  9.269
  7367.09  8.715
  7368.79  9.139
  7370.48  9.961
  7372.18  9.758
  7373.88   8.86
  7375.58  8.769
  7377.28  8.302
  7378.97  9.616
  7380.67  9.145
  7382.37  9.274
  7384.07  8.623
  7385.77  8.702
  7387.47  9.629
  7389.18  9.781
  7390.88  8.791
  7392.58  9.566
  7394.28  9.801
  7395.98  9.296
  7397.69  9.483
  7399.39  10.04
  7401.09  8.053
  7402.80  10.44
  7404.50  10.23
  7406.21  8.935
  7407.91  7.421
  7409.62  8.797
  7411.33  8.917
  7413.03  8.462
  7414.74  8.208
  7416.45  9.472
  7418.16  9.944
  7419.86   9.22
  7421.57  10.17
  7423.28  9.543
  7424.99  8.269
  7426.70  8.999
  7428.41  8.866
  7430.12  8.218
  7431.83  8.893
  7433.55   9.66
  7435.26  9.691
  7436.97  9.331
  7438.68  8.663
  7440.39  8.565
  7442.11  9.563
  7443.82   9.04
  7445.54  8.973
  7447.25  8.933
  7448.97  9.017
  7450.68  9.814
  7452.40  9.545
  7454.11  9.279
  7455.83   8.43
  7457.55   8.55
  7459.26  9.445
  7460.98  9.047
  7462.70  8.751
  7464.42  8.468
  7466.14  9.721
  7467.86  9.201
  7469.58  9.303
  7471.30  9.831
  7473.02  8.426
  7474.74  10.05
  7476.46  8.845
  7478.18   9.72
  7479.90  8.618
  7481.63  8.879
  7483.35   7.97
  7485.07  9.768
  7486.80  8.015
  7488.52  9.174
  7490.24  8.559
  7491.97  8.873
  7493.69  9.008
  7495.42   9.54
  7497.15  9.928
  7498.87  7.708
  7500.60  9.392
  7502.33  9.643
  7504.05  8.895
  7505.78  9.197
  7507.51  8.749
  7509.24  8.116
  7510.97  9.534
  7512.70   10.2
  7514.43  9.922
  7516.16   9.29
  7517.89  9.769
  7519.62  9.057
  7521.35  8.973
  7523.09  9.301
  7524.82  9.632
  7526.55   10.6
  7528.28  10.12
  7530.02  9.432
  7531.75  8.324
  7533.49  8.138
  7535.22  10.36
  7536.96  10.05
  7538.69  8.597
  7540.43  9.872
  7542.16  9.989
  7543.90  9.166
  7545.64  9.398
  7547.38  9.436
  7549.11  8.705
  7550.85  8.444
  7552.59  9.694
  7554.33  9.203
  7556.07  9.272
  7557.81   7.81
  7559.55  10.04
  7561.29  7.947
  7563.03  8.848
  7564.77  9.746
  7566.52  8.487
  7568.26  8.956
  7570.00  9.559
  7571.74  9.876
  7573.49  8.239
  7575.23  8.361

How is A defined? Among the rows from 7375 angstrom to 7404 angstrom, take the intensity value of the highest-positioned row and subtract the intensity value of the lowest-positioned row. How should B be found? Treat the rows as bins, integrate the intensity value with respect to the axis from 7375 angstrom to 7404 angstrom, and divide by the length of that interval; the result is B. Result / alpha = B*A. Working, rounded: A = 1.7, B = 9.27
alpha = 15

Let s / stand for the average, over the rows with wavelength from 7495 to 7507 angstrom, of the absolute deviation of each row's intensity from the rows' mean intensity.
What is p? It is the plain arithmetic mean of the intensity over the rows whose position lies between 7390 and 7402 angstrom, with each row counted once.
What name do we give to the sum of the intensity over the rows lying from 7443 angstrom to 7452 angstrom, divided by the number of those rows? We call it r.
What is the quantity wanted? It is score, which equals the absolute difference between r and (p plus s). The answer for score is 0.6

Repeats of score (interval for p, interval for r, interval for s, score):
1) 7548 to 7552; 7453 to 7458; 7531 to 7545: 0.6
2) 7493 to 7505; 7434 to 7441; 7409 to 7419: 0.6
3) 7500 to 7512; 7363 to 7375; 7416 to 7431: 0.2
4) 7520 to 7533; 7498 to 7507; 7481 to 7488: 1.2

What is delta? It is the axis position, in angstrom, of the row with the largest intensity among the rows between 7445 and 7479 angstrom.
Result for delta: 7474.74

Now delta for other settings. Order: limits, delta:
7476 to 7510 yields 7497.15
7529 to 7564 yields 7535.22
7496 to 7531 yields 7526.55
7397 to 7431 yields 7402.80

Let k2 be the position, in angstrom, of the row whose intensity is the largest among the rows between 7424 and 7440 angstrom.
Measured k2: 7435.26 angstrom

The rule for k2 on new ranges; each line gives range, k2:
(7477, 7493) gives 7485.07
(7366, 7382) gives 7370.48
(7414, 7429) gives 7421.57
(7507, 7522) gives 7512.70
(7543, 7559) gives 7552.59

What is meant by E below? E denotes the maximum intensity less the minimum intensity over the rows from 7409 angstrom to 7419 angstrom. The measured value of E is 1.74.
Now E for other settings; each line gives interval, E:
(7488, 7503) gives 2.22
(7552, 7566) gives 2.23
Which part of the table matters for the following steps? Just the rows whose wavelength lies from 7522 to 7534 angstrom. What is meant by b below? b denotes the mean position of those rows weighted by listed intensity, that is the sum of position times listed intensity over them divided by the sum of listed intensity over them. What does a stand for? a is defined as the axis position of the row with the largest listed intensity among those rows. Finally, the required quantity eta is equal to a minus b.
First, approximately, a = 7526.55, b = 7528.1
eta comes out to -1.5 angstrom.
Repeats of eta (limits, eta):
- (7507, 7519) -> -0.2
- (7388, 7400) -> 5.1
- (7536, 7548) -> -5.2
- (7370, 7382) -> -5.0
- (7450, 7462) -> -5.1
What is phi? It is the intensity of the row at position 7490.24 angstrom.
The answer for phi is 8.559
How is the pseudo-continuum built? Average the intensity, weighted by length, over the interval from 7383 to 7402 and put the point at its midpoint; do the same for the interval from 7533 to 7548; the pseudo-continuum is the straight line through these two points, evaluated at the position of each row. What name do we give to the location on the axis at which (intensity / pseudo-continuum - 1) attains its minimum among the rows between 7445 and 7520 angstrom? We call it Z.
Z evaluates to 7498.87 angstrom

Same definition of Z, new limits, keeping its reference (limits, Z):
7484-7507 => 7498.87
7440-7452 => 7440.39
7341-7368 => 7362.00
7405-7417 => 7407.91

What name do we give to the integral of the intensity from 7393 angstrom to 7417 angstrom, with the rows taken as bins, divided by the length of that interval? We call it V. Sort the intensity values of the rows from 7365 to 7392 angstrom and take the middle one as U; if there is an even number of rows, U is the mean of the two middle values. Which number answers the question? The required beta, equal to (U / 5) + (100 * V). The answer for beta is 913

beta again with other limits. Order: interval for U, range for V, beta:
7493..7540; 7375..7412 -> 919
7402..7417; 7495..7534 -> 931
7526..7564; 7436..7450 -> 905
